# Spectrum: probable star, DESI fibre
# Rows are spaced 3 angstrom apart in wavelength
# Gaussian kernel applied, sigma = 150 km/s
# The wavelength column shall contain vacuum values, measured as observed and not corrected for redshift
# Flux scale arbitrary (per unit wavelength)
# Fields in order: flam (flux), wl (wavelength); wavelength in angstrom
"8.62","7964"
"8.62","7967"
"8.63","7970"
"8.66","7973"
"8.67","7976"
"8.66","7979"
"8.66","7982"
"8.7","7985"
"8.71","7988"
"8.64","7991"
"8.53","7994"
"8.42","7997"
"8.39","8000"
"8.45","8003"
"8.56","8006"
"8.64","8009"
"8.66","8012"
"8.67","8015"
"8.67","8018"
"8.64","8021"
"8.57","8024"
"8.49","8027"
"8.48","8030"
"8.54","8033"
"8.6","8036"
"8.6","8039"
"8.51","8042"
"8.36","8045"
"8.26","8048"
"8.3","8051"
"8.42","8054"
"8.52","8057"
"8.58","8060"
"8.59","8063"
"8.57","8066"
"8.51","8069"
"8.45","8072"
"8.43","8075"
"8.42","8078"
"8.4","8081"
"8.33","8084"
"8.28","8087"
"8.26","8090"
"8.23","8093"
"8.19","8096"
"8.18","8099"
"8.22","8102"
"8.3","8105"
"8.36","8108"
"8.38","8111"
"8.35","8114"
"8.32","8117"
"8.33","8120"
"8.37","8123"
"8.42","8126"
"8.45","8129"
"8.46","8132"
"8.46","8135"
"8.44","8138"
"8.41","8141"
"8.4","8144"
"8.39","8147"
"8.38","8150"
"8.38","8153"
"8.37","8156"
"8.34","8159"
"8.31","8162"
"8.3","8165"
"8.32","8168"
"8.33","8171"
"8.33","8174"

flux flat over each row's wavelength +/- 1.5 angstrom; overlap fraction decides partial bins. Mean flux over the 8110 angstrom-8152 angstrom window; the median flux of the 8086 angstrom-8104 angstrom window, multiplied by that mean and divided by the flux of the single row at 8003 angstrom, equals 8.17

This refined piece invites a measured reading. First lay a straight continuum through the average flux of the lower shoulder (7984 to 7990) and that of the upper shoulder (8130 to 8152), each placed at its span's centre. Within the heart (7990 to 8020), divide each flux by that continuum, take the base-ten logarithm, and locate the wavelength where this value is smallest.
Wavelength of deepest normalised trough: 8000 angstrom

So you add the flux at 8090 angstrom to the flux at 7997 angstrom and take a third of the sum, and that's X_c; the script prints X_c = 5.56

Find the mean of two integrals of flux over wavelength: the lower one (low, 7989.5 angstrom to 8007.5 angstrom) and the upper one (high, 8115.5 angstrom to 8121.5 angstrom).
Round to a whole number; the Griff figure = 101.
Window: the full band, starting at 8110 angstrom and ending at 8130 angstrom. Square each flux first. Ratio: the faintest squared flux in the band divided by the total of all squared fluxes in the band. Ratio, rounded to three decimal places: 0.141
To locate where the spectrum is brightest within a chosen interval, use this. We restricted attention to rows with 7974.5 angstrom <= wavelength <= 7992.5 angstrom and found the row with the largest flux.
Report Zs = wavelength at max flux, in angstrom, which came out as 7988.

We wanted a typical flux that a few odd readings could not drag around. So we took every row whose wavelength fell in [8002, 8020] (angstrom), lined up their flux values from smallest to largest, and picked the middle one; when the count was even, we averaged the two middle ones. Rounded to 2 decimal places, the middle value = 8.65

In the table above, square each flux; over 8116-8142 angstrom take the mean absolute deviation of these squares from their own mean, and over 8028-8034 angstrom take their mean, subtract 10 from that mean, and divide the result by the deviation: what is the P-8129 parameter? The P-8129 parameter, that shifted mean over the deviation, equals 84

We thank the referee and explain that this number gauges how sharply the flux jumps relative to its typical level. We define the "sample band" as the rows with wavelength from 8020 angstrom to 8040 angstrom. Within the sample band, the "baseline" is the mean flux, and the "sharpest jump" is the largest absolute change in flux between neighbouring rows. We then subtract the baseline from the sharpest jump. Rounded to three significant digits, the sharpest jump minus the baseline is -8.48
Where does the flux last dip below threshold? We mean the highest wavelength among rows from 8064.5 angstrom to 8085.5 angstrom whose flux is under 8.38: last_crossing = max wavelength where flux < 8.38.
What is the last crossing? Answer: 8084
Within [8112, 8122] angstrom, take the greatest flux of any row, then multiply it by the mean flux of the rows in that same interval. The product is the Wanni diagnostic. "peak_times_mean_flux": 69.6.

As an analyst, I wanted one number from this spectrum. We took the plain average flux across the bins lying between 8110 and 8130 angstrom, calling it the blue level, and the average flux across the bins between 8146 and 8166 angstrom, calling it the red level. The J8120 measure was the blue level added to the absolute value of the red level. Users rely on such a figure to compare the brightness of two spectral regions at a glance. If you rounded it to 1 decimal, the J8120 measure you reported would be 16.7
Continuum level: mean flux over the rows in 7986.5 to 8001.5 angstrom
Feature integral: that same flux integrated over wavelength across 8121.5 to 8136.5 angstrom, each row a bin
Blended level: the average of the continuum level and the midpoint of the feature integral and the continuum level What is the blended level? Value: 38.0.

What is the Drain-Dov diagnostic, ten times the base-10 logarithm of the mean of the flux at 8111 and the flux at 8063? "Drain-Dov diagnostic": 9.29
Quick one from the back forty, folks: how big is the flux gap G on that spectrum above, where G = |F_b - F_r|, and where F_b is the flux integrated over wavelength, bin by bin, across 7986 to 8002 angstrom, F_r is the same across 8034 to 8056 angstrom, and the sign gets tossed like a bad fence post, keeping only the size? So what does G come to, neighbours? 49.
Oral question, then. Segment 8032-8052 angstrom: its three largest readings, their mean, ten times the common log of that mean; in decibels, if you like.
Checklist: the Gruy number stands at 9.33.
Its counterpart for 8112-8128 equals 9.23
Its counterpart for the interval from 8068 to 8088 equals 9.28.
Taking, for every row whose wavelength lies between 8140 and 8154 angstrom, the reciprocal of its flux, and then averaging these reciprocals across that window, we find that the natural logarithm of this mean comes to -2.13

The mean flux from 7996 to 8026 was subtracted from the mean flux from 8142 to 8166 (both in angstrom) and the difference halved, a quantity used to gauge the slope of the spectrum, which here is -0.104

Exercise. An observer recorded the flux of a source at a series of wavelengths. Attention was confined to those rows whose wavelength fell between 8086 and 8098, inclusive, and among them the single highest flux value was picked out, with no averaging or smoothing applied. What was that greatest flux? 8.28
